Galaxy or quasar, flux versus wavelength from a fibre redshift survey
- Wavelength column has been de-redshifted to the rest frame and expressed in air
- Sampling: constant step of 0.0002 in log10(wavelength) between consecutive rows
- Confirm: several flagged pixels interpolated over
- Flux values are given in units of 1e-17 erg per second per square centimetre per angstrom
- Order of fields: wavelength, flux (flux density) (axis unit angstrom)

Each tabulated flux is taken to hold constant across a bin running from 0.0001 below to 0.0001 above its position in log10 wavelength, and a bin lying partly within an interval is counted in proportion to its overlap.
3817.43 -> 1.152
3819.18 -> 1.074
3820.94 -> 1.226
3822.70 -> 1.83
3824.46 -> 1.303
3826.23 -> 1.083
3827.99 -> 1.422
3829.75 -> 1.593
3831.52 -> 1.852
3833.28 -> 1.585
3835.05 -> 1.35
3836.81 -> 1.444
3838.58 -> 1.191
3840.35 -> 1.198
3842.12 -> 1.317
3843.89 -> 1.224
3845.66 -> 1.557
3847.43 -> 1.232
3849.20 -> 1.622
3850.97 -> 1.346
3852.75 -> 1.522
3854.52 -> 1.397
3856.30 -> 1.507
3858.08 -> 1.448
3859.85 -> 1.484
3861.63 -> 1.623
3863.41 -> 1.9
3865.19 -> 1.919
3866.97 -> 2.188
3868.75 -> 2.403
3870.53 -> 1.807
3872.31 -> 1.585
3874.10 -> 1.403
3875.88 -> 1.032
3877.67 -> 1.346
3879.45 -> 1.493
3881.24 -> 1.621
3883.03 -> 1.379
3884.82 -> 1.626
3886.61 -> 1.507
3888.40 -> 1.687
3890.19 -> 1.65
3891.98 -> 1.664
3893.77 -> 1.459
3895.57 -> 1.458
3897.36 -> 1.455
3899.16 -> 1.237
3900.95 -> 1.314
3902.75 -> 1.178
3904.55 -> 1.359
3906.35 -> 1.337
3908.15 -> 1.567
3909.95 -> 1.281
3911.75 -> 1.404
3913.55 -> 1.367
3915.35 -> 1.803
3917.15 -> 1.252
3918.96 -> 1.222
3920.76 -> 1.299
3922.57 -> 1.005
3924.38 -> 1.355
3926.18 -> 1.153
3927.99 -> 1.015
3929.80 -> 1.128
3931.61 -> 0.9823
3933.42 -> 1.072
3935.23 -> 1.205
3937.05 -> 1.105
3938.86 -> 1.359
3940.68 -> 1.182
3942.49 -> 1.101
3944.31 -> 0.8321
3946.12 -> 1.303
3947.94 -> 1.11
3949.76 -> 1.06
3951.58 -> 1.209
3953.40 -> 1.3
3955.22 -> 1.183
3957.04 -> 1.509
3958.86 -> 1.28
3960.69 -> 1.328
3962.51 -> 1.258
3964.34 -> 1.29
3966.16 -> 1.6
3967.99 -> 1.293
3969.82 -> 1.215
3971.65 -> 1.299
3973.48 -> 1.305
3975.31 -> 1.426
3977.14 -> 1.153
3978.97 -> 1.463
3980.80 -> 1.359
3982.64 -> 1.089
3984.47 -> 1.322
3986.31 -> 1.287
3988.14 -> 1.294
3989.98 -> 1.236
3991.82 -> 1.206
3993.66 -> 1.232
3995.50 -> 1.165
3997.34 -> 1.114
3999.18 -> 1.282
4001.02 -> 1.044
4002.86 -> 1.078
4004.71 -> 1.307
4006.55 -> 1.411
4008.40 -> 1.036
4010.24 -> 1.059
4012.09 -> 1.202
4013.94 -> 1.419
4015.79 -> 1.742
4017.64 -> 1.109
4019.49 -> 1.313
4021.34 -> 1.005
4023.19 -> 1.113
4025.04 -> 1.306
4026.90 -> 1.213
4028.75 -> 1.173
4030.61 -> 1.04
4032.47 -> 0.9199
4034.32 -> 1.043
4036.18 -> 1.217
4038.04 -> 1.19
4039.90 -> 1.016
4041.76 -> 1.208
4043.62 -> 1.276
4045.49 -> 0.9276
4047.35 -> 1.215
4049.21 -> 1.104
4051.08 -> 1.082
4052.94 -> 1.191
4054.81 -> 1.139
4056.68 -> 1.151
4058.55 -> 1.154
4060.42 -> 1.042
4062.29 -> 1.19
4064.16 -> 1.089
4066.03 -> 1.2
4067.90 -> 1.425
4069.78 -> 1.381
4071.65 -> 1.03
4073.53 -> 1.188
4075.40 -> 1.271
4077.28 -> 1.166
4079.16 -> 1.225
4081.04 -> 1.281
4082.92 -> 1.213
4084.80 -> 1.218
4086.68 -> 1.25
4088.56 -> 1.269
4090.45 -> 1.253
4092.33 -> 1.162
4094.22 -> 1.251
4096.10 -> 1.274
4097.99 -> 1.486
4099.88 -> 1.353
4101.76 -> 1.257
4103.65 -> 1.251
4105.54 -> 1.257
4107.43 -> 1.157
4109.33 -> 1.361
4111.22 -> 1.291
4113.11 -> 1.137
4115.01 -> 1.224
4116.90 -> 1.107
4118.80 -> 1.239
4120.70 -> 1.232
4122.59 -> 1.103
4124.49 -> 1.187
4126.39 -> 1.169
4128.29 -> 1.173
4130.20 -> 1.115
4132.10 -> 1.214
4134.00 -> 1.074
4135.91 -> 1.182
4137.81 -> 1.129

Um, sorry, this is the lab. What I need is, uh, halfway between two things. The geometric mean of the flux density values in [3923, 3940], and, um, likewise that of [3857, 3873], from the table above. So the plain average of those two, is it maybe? 1.47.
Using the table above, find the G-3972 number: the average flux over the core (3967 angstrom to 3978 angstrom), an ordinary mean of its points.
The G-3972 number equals 1.28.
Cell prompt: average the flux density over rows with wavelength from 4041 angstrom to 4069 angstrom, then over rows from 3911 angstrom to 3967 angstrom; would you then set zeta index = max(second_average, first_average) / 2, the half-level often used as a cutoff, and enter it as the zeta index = 0.617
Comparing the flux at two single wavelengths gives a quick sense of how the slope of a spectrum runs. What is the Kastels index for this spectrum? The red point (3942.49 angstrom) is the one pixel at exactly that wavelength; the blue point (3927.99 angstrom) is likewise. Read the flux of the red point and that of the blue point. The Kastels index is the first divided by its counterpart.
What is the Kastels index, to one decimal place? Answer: 1.1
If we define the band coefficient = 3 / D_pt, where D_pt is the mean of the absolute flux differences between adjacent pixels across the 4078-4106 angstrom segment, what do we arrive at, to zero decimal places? 49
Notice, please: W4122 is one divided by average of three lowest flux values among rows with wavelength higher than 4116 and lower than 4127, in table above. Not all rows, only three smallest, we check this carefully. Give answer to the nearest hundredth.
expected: 0.89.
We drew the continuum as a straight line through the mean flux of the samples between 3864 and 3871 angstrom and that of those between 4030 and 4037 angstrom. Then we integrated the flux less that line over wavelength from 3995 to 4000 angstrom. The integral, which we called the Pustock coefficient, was -0.5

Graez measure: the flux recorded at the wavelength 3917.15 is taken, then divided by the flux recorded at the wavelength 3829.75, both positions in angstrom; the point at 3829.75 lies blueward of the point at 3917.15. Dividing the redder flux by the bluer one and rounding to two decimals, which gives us 0.79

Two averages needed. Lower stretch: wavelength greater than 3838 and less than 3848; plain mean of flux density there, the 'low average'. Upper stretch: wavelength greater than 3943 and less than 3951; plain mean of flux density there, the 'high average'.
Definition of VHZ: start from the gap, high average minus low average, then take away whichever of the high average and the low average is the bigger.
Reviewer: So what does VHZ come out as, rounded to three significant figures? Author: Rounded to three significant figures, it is -1.50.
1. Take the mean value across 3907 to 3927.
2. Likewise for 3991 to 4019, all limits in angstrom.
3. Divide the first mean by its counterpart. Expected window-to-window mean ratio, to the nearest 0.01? 1.09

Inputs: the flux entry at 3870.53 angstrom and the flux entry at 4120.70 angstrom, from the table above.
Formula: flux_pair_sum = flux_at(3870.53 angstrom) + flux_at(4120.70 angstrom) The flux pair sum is 3.04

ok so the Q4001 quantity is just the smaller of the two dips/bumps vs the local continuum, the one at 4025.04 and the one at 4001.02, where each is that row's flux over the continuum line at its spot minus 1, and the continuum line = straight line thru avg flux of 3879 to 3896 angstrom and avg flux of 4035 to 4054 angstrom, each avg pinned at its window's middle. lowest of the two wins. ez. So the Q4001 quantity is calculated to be -0.17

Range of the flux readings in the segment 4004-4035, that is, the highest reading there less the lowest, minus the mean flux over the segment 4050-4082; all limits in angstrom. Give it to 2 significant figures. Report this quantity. -0.37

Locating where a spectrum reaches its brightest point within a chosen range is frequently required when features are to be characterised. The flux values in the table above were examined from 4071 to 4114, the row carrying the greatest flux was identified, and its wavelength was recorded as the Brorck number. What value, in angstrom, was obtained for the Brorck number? 4097.99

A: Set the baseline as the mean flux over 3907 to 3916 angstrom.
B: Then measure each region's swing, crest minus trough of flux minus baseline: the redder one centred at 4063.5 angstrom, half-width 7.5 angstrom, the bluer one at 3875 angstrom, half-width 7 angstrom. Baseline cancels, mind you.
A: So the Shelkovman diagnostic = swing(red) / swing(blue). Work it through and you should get 0.28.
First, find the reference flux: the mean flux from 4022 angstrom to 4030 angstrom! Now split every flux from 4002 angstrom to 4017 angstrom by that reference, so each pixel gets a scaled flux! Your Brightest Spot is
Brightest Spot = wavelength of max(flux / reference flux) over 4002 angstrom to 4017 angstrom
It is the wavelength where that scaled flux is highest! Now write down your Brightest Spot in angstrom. 4015.79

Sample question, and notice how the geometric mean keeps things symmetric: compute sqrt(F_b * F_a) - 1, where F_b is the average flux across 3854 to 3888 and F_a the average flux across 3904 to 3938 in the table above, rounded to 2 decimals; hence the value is 0.43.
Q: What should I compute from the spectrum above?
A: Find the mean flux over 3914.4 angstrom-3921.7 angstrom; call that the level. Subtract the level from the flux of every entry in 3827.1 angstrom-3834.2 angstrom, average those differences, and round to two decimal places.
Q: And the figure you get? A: 0.22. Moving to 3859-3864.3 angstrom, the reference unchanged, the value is 0.28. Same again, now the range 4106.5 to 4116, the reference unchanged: -0.16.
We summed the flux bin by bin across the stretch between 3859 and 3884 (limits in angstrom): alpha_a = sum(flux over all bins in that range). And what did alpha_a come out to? 23.2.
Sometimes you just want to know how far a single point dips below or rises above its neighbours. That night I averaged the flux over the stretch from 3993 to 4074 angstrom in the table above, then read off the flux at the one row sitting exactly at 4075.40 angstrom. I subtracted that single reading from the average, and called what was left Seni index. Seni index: -0.10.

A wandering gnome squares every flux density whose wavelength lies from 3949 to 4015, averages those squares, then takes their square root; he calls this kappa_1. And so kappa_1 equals 1.27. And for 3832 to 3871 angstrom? 1.59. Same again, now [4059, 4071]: 1.23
